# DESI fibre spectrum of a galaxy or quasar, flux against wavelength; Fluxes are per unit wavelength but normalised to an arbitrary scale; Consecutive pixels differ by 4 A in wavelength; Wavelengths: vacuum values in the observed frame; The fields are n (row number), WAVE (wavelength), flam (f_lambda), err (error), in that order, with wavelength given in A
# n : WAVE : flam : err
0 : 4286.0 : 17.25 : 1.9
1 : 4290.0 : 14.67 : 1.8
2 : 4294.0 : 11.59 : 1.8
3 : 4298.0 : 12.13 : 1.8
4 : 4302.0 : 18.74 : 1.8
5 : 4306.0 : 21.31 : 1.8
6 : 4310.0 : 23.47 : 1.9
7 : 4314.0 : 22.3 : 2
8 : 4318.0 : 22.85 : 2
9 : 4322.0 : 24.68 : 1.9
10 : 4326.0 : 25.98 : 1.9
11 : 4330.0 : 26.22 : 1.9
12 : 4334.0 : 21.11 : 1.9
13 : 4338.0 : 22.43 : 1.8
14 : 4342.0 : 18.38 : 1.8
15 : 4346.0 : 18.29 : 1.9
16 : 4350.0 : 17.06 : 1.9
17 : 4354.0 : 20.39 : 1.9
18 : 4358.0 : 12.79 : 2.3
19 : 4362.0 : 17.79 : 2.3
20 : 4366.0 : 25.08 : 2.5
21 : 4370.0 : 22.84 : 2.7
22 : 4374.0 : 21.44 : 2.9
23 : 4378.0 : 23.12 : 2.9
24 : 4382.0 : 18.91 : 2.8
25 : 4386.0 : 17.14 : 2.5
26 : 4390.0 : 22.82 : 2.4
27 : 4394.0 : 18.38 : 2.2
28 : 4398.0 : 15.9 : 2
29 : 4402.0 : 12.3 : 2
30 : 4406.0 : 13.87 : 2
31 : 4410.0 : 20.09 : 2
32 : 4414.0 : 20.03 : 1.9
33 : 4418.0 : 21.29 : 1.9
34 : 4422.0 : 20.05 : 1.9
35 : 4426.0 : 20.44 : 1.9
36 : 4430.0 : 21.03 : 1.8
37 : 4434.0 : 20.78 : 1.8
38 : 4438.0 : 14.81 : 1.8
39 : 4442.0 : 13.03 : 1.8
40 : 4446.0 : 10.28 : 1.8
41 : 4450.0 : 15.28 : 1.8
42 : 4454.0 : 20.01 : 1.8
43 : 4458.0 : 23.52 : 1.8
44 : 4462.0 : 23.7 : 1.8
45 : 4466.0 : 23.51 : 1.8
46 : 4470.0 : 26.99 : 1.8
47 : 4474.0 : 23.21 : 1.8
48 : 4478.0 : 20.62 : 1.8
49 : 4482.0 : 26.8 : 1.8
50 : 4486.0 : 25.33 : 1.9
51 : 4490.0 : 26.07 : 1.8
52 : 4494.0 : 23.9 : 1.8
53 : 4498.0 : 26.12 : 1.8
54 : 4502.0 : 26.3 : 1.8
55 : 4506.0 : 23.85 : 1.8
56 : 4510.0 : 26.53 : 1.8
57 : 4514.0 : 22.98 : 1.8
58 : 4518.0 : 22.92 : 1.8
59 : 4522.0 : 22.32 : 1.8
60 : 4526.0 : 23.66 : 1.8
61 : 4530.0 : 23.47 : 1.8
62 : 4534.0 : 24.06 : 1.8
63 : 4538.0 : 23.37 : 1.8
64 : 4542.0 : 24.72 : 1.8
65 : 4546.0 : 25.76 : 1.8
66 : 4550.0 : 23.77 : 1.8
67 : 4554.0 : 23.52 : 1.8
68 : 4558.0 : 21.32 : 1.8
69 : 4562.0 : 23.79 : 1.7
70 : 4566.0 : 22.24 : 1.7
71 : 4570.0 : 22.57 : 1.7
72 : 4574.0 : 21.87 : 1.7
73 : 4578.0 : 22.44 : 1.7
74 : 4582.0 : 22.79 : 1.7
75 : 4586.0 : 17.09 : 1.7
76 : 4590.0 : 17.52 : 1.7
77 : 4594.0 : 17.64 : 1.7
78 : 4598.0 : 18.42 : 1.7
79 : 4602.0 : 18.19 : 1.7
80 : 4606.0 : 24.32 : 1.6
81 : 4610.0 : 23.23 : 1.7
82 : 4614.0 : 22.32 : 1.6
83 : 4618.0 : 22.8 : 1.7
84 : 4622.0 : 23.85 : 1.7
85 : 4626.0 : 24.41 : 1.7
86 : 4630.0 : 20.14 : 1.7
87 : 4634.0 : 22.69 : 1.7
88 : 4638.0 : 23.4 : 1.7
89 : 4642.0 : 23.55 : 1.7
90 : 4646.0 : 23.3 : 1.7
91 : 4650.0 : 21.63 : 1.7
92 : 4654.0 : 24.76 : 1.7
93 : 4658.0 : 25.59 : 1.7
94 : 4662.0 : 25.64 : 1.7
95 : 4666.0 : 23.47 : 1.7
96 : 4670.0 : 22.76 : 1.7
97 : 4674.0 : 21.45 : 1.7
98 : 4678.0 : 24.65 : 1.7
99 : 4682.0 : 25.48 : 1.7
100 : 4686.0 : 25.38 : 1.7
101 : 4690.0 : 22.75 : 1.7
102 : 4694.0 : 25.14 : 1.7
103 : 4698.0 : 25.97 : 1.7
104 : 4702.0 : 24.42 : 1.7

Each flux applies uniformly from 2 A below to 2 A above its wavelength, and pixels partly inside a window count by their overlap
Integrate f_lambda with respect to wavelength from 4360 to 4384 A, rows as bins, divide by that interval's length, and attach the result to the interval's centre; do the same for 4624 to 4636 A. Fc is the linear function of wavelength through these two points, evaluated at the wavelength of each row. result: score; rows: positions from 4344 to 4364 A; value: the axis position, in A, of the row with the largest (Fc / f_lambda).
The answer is 4358.0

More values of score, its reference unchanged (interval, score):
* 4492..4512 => 4506.0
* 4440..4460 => 4446.0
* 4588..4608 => 4590.0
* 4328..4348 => 4346.0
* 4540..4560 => 4558.0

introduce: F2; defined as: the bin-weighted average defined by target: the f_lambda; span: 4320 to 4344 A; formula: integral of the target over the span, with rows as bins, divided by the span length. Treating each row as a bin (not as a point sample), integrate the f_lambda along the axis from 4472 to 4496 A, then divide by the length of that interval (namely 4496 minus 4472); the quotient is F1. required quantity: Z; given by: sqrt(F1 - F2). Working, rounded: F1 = 24.3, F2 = 23.1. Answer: 1.1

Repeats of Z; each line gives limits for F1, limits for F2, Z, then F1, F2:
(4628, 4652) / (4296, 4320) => 1.5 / 22.5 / 20.1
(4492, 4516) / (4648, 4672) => 1.0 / 24.9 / 24.0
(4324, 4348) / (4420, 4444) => 1.9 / 22.1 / 18.4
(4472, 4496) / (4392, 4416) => 2.7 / 24.3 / 16.8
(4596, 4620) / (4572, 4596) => 1.3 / 21.5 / 19.9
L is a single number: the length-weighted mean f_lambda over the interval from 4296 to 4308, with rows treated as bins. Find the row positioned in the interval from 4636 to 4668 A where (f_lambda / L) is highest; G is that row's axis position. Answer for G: 4662.0 A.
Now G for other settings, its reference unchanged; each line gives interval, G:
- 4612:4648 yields 4626.0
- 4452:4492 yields 4470.0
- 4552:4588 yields 4562.0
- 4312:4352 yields 4330.0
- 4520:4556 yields 4546.0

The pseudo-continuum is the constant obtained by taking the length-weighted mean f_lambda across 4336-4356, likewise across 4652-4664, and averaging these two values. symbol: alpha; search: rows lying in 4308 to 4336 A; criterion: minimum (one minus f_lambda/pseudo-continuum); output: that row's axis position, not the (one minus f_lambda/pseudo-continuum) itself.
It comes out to 4330.0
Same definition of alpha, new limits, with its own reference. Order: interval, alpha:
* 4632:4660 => 4658.0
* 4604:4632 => 4626.0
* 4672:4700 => 4698.0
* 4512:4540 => 4534.0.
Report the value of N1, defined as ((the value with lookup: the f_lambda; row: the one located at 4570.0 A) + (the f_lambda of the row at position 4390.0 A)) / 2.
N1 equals 22.7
